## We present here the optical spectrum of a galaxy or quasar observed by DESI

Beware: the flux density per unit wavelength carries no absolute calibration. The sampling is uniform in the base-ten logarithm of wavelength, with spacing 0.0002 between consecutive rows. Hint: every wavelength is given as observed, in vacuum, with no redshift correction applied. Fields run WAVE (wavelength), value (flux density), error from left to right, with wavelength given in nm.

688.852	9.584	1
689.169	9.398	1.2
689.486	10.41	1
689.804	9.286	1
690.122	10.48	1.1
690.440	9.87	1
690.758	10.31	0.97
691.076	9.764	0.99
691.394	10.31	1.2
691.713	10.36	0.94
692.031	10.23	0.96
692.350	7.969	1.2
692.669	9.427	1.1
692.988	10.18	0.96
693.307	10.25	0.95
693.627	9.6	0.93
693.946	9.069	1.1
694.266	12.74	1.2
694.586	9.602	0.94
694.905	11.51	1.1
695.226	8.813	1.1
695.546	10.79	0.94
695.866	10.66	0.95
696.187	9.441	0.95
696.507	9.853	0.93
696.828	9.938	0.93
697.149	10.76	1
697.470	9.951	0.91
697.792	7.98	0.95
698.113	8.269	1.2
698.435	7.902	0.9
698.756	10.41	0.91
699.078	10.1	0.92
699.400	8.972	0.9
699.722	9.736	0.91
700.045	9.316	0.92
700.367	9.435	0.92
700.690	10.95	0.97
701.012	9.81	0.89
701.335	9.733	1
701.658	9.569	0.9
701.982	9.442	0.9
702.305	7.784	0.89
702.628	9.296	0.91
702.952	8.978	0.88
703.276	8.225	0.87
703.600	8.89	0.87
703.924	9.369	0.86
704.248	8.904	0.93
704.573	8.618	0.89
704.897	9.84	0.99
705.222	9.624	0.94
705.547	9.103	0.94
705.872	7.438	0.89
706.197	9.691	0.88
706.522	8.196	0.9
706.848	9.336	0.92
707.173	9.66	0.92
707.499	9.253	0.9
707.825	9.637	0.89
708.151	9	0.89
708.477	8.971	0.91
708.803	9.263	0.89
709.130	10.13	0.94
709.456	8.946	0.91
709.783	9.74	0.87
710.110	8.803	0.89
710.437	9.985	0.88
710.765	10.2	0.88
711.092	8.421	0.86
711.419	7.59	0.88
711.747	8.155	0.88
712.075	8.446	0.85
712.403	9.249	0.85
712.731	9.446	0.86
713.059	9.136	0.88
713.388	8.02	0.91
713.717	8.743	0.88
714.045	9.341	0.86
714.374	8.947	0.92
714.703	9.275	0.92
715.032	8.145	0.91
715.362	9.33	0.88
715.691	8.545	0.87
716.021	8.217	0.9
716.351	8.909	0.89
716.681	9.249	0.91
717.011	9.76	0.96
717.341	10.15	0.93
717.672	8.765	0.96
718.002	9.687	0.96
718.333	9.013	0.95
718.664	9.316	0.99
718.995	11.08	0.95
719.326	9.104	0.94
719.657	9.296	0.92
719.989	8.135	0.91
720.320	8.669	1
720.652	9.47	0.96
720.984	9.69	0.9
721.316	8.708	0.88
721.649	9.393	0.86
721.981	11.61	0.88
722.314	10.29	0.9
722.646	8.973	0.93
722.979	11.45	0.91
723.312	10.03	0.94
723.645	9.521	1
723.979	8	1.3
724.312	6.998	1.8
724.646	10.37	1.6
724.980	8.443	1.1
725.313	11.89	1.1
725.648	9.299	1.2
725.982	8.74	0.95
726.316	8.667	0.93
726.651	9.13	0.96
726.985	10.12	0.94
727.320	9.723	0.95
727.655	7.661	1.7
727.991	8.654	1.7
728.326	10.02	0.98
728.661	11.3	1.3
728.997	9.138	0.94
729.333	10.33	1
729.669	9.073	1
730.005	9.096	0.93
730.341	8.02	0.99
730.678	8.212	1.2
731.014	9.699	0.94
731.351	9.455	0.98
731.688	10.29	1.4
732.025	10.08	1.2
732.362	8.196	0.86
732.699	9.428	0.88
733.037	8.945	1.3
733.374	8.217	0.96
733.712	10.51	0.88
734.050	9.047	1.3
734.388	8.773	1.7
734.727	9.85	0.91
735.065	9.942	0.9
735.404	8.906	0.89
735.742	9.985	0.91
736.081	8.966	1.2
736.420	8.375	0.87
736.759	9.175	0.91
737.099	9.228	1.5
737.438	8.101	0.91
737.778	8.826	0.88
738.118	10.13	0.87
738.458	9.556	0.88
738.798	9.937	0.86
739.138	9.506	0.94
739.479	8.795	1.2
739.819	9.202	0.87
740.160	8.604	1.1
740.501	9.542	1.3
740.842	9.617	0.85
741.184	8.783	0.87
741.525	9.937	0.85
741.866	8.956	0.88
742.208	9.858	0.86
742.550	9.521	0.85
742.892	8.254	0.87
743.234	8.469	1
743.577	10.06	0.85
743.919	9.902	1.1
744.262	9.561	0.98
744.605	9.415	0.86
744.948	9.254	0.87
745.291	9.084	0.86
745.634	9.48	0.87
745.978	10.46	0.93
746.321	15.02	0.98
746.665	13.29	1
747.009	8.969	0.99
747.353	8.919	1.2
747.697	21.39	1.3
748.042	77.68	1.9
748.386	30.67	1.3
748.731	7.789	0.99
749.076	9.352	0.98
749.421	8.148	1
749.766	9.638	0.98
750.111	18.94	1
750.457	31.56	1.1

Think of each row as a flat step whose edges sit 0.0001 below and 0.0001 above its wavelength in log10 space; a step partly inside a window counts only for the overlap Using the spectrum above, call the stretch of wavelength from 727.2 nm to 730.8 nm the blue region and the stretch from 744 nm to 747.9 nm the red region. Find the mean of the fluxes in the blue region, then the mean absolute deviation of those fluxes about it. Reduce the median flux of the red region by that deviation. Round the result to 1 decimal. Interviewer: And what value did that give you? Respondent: 8.7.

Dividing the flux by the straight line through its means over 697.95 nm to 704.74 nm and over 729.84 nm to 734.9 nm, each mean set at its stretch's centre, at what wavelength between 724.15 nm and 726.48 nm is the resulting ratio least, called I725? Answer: 724.312 nm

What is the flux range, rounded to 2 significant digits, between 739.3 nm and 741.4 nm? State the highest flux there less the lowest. 1.0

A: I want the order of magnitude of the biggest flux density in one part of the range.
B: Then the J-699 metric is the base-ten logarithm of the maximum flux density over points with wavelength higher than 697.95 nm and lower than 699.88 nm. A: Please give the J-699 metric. 1.02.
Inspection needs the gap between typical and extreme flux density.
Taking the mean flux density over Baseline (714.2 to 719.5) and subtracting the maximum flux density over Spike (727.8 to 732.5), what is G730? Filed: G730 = -2.1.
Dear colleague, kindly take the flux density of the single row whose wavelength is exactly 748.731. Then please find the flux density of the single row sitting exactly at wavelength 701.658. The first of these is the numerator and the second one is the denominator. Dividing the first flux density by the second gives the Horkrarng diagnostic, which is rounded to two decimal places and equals 0.81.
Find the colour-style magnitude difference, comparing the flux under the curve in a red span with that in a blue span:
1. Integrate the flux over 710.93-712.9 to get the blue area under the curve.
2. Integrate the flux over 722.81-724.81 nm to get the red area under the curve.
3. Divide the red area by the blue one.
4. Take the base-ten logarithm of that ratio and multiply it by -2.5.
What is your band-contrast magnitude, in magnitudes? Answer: -0.12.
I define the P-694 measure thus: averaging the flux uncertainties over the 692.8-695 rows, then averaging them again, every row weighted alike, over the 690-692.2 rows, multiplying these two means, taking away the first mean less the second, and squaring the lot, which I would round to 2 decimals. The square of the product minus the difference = 1.09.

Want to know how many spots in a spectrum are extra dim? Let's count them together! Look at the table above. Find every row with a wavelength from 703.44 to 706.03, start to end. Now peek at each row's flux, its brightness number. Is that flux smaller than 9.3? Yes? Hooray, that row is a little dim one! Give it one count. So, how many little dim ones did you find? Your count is 5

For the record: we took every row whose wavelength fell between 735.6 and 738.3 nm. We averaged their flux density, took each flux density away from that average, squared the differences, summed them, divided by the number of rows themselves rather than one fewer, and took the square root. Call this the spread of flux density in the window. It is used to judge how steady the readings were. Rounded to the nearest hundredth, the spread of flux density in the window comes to 0.66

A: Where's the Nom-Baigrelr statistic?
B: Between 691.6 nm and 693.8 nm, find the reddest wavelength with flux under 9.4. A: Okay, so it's 692.350 nm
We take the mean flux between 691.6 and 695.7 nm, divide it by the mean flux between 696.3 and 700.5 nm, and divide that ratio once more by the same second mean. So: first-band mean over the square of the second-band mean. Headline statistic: 0.113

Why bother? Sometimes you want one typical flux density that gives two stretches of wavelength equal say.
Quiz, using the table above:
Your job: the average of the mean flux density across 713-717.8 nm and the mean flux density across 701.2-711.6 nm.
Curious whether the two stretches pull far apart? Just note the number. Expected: 9.04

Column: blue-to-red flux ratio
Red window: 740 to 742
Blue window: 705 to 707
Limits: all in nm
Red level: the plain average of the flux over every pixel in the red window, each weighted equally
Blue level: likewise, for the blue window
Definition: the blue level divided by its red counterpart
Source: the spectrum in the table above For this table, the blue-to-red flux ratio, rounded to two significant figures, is 0.96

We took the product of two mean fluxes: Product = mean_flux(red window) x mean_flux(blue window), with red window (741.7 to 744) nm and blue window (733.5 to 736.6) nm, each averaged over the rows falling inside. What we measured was 87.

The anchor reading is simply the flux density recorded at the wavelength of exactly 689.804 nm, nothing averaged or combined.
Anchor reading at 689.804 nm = 9.286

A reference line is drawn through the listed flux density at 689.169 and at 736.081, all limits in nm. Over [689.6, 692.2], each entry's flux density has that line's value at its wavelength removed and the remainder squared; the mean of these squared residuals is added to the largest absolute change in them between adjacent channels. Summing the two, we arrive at 1.8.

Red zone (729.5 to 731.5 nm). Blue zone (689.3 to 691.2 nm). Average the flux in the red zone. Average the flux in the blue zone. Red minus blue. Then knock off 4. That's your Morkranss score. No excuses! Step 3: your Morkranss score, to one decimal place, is -5.1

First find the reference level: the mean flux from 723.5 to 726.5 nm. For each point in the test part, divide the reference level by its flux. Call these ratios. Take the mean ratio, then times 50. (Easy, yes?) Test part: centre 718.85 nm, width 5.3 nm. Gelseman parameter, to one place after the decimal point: 49.1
